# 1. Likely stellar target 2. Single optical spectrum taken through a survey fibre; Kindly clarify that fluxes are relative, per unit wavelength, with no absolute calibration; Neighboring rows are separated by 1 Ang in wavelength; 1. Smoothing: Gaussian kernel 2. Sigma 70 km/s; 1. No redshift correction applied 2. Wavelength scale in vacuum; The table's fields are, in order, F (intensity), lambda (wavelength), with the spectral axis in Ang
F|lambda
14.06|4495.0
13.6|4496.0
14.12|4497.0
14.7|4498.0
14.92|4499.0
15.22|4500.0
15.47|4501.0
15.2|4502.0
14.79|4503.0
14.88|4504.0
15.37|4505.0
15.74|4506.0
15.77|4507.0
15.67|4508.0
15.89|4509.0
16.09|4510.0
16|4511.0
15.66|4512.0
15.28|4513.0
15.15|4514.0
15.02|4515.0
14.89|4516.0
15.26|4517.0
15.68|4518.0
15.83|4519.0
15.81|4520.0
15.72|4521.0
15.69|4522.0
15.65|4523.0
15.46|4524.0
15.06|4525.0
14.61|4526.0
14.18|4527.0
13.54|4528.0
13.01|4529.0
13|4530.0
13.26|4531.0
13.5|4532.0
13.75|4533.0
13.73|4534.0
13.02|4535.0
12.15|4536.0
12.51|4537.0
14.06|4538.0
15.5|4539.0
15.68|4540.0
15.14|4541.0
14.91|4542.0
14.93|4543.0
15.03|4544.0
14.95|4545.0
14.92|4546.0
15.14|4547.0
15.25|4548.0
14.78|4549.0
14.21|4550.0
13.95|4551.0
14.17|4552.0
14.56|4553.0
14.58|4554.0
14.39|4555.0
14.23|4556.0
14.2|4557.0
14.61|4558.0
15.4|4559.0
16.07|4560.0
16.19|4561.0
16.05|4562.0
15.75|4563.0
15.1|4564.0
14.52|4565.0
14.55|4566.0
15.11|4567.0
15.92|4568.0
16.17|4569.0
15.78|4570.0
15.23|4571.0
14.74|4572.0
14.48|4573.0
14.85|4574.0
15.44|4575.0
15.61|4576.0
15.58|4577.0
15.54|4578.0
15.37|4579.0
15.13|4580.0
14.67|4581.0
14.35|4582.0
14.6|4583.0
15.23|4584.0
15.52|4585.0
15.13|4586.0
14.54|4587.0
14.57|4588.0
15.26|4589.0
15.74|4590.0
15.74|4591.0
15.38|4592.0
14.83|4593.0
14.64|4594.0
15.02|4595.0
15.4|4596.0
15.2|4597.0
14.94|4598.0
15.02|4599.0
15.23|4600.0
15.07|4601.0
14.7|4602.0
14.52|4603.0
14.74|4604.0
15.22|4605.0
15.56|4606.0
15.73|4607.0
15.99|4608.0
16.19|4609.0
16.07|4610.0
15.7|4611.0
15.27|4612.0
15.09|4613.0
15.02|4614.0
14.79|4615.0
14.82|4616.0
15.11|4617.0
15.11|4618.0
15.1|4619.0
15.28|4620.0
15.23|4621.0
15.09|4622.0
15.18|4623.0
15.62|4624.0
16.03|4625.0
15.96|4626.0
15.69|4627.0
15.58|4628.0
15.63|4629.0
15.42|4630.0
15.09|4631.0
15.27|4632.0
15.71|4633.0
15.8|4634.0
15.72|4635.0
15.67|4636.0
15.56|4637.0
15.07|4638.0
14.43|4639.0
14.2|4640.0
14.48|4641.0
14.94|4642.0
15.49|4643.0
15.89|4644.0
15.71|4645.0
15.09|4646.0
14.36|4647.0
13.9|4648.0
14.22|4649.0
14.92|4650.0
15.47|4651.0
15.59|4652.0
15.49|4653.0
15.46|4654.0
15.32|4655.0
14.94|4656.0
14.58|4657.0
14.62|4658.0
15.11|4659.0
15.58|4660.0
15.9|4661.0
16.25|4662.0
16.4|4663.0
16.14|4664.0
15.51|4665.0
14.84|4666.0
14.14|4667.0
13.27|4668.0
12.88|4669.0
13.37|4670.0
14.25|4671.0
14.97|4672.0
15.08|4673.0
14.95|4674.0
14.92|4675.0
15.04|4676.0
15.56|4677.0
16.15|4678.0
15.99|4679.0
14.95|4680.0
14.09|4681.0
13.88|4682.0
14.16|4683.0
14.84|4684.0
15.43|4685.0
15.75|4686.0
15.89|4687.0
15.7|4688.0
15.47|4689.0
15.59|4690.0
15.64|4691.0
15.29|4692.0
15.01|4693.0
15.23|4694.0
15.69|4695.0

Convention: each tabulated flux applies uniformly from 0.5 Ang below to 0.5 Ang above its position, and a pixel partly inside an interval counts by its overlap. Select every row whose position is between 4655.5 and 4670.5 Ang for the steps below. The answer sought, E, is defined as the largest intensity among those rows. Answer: 16.4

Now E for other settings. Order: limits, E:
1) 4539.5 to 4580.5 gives 16.19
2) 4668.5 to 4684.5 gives 16.15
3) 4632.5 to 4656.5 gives 15.89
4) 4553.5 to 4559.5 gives 15.4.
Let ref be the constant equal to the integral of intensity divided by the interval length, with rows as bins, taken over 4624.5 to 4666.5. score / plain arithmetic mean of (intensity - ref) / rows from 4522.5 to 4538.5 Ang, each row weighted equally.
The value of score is -1.5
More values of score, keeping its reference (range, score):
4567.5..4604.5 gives -0.2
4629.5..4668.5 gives -0.1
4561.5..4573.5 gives 0.0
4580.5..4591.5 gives -0.3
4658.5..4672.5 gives -0.4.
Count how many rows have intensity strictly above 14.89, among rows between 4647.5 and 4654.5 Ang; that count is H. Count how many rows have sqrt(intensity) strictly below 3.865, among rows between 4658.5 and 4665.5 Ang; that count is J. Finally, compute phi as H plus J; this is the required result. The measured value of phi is 5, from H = 5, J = 0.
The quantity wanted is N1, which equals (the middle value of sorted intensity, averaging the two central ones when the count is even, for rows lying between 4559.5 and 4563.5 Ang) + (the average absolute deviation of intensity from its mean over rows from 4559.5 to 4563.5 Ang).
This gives 16.2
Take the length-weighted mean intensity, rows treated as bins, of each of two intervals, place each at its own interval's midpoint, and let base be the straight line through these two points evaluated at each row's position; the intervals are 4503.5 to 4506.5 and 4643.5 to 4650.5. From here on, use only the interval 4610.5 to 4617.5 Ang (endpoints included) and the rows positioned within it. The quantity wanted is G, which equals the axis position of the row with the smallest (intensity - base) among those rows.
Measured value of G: 4615.0 Ang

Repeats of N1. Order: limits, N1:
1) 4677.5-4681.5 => 16.2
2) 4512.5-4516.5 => 15.2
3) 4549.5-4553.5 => 14.4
